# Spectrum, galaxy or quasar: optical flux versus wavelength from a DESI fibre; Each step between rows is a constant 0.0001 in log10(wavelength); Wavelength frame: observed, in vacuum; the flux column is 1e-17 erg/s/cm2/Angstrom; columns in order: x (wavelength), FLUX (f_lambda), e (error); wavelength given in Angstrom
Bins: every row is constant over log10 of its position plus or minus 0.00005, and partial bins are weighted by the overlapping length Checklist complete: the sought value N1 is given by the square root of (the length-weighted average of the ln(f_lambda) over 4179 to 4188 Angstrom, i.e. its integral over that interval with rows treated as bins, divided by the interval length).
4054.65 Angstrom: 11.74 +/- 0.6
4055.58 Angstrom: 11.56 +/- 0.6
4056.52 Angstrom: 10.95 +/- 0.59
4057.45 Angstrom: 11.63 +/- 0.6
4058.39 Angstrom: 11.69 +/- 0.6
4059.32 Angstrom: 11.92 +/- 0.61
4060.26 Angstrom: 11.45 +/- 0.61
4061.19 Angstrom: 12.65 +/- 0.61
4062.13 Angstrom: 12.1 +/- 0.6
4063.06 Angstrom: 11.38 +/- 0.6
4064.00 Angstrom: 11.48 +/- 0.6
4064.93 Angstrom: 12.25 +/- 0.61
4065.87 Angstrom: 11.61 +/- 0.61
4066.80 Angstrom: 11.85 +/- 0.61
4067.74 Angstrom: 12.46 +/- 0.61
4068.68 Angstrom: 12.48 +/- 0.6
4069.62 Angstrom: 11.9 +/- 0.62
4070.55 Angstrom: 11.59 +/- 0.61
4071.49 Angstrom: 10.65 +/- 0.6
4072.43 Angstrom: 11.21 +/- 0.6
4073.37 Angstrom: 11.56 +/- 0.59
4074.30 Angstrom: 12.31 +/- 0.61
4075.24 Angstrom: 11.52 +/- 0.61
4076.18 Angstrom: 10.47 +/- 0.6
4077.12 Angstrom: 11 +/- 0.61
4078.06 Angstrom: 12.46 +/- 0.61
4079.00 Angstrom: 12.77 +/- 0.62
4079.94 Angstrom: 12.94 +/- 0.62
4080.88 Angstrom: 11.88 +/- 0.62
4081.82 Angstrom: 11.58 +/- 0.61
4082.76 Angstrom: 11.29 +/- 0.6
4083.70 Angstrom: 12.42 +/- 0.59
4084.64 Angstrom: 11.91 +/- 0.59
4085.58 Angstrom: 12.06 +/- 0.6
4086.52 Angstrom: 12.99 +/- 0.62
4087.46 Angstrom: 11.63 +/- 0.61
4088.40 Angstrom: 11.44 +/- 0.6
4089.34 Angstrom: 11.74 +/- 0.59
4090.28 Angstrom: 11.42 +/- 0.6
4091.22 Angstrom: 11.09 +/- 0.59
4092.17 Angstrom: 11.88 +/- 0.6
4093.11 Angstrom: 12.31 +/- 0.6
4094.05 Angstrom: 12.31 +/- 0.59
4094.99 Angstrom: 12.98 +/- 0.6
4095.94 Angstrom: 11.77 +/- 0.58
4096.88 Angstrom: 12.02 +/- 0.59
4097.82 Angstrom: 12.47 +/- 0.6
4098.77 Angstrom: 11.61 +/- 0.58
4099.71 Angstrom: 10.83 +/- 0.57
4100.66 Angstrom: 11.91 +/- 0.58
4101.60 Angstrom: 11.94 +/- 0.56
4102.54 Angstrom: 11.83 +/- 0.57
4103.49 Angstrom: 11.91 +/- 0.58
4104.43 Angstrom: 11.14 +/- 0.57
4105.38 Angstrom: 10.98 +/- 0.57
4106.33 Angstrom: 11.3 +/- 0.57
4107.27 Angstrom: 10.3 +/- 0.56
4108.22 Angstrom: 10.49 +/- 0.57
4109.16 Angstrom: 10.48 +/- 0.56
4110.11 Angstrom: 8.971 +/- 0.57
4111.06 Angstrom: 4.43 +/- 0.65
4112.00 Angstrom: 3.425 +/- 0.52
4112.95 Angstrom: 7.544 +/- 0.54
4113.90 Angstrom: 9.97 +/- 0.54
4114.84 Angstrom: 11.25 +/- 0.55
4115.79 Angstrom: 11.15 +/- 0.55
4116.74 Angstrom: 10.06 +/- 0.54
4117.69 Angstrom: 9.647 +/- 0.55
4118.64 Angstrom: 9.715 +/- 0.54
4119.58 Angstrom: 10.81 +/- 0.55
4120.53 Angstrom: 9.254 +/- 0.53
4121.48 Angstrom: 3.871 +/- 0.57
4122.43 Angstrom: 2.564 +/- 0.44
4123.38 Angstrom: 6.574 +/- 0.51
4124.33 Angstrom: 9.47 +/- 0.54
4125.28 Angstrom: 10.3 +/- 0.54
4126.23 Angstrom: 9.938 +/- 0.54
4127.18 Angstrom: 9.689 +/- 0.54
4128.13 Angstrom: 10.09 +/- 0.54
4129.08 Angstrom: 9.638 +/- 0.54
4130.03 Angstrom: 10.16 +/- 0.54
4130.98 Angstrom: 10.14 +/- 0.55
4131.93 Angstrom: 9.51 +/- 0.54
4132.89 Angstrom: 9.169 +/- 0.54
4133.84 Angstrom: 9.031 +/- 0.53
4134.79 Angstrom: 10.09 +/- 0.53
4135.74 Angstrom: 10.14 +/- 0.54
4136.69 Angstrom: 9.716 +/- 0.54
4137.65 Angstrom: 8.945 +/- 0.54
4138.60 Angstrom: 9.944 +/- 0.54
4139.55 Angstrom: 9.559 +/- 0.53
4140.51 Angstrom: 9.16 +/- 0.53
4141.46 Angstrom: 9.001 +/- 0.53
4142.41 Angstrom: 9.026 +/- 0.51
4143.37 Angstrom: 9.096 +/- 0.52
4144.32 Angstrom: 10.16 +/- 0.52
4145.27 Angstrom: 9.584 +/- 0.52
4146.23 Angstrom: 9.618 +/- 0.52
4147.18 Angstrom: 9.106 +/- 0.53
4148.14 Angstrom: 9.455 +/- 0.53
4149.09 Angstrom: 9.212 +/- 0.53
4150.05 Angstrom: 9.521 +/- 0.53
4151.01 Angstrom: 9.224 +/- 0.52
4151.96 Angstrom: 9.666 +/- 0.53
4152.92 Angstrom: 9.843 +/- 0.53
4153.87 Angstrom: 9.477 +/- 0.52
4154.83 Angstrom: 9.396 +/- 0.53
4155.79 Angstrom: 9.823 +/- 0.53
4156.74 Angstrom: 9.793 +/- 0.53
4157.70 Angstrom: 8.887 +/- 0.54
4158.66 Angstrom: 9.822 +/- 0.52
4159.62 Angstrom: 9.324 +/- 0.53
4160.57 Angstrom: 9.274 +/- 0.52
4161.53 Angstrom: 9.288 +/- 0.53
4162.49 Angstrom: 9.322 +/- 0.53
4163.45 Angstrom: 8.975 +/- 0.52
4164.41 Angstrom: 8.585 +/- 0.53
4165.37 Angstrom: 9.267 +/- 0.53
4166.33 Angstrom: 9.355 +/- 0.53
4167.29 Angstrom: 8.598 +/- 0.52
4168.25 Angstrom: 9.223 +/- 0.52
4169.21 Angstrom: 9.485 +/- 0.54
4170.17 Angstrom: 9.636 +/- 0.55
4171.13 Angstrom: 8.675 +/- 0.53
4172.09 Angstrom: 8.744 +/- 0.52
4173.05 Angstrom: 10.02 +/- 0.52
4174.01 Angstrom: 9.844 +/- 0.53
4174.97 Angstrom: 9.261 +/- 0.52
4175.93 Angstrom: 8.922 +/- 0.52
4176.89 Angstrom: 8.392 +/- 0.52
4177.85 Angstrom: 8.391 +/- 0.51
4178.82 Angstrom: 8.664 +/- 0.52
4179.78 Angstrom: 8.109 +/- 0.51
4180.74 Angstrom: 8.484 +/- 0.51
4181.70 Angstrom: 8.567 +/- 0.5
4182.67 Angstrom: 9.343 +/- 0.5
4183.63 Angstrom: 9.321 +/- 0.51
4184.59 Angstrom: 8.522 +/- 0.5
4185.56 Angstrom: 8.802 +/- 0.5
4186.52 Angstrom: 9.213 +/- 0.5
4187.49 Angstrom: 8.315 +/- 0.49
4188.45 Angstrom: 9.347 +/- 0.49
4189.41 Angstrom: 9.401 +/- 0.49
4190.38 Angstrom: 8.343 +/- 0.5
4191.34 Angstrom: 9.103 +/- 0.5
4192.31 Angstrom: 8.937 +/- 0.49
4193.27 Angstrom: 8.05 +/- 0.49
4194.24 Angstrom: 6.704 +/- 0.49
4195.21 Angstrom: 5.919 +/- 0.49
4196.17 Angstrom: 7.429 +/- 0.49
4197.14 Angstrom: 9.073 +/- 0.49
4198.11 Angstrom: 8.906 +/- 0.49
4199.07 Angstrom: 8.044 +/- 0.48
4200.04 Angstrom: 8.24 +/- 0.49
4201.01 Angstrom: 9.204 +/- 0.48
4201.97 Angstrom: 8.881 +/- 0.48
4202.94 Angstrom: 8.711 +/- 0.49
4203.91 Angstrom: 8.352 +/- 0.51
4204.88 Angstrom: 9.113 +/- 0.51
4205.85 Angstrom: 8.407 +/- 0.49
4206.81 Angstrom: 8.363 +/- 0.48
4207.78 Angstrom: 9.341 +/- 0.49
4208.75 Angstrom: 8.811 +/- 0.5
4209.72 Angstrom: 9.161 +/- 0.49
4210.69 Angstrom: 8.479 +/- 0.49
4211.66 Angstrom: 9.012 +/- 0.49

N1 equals 1.47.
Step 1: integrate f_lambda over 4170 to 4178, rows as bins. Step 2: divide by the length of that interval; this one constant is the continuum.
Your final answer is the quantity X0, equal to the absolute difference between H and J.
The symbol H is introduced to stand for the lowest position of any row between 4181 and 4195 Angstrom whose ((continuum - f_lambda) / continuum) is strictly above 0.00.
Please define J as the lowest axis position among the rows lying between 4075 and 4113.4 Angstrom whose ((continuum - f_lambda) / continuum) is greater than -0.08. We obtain 71.6 Angstrom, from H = 4181.70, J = 4110.11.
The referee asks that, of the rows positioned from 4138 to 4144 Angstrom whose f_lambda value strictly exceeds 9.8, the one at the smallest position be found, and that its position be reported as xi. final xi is 4138.60 Angstrom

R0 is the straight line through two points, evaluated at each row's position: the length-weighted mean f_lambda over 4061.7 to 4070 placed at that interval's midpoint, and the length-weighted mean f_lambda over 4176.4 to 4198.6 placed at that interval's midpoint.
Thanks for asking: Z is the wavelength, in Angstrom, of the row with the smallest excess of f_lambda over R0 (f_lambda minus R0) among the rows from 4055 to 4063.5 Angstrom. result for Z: 4056.52 Angstrom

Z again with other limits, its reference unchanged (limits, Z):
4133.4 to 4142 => 4133.84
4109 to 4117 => 4112.00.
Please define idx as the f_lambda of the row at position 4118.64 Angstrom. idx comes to 9.715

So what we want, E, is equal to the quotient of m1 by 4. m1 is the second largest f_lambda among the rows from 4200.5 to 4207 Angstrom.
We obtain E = 2.28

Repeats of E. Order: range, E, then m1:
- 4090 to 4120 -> 3.12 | 12.47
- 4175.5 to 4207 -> 2.34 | 9.347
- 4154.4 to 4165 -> 2.46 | 9.822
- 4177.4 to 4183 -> 2.17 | 8.664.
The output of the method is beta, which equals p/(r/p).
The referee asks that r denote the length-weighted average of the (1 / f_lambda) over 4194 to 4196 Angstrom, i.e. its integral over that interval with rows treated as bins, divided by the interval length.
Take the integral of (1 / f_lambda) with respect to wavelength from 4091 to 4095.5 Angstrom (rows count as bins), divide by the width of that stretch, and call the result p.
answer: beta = 0.04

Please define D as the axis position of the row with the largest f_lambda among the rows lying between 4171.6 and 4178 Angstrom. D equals 4173.05 Angstrom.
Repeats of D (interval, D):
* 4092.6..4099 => 4094.99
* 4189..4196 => 4189.41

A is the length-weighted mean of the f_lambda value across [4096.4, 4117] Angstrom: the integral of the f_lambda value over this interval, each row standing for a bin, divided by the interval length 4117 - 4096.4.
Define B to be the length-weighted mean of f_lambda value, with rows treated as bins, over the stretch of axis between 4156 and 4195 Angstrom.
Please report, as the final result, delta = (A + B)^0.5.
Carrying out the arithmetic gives 4.38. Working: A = 10.3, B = 8.94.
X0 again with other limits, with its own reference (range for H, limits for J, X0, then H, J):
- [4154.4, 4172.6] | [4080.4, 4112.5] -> 47.6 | 4157.70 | 4110.11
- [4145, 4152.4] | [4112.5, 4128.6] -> 34.2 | 4147.18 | 4112.95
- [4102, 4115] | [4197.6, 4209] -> 88.0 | 4110.11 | 4198.11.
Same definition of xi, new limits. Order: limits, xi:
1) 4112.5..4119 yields 4113.90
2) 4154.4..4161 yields 4155.79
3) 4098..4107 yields 4098.77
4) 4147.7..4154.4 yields 4152.92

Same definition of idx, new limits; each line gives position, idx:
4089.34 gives 11.74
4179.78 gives 8.109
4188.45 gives 9.347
